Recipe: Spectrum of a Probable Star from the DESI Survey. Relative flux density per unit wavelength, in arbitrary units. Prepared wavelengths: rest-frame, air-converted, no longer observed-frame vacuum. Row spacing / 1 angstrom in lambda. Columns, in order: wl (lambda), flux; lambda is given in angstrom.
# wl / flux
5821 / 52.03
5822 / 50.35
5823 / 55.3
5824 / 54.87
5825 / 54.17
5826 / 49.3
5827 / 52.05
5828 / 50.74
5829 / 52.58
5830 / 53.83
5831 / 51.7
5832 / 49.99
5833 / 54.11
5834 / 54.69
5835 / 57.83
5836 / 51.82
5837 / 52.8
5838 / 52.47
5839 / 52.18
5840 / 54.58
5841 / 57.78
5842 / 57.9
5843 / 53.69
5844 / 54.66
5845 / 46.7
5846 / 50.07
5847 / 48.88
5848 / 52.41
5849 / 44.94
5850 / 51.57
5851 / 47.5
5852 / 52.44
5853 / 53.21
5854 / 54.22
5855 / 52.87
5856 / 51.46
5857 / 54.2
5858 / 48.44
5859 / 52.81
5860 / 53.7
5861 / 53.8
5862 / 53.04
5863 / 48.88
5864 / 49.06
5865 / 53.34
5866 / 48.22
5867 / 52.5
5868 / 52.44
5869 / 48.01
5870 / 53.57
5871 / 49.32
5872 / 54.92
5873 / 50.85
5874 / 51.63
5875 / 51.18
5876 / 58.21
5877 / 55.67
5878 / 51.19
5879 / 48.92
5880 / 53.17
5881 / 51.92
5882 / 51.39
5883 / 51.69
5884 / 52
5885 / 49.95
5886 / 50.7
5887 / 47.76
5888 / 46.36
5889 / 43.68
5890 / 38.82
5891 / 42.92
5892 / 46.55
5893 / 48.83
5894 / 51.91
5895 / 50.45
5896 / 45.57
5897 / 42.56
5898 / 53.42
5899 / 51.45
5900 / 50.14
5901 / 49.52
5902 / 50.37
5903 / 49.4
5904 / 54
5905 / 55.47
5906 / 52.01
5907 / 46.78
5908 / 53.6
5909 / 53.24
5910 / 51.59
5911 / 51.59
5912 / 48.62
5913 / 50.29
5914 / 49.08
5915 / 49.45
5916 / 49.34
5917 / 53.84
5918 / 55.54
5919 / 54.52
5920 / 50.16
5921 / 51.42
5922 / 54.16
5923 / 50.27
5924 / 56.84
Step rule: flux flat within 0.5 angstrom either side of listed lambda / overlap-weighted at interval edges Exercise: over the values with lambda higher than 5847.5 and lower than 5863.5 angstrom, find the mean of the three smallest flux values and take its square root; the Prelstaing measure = 6.9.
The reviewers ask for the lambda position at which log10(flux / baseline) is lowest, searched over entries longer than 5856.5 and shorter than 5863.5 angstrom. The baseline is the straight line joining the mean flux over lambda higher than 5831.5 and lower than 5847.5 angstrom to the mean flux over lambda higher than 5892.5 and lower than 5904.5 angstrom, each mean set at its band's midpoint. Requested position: 5858 angstrom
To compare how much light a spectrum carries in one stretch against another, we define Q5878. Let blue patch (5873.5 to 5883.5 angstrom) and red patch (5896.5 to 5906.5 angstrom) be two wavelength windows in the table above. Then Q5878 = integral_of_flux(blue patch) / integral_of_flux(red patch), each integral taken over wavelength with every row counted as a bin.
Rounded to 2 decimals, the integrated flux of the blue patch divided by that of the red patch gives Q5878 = 1.03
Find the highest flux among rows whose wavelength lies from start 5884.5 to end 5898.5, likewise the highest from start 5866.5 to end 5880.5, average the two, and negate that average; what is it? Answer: -55.8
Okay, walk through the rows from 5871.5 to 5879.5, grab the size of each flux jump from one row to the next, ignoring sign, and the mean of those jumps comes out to 3.09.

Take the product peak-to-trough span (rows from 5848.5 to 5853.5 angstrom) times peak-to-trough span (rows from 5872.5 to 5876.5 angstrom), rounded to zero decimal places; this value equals 61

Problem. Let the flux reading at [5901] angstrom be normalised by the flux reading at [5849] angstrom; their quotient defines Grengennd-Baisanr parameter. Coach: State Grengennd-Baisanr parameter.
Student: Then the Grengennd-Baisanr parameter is 1.10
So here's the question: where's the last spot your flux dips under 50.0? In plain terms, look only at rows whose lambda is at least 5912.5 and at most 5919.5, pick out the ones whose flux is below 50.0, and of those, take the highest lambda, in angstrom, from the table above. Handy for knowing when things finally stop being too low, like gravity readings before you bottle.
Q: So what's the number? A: 5916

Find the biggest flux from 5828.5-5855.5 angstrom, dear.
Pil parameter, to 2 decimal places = 57.90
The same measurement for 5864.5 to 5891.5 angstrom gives 58.21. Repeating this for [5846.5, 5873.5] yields 54.92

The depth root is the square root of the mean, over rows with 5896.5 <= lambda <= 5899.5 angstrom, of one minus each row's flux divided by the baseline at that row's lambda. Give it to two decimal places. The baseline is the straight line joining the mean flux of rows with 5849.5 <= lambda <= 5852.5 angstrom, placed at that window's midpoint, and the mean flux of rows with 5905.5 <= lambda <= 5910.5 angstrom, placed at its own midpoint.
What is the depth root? 0.20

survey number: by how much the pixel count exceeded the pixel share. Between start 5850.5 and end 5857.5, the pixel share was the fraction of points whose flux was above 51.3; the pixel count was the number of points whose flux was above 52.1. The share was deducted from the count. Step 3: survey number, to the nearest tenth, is 4.1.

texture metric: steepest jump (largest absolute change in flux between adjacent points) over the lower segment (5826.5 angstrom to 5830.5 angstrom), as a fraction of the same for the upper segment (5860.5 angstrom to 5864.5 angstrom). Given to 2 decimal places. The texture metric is 0.44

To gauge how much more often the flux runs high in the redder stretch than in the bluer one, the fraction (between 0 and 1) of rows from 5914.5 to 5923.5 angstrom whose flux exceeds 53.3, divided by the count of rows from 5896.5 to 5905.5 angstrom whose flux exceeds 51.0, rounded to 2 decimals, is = 0.11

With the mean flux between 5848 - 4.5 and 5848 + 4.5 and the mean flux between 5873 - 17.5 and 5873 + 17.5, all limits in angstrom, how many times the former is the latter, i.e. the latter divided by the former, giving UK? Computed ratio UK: 1.02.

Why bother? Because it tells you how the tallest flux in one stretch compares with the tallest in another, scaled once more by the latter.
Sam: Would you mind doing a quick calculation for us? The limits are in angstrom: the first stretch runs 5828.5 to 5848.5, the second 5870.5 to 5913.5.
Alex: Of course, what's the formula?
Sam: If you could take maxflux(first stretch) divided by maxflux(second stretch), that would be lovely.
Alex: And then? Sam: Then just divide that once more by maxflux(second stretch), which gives 0.017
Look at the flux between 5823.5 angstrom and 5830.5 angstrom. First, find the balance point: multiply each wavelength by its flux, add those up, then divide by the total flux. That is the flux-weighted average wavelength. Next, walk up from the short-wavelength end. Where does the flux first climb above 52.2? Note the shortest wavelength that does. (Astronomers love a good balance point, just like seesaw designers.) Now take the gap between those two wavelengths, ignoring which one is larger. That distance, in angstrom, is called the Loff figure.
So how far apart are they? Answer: 3.0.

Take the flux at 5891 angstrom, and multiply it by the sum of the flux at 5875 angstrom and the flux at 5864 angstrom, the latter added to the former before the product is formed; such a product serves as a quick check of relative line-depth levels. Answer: 4302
